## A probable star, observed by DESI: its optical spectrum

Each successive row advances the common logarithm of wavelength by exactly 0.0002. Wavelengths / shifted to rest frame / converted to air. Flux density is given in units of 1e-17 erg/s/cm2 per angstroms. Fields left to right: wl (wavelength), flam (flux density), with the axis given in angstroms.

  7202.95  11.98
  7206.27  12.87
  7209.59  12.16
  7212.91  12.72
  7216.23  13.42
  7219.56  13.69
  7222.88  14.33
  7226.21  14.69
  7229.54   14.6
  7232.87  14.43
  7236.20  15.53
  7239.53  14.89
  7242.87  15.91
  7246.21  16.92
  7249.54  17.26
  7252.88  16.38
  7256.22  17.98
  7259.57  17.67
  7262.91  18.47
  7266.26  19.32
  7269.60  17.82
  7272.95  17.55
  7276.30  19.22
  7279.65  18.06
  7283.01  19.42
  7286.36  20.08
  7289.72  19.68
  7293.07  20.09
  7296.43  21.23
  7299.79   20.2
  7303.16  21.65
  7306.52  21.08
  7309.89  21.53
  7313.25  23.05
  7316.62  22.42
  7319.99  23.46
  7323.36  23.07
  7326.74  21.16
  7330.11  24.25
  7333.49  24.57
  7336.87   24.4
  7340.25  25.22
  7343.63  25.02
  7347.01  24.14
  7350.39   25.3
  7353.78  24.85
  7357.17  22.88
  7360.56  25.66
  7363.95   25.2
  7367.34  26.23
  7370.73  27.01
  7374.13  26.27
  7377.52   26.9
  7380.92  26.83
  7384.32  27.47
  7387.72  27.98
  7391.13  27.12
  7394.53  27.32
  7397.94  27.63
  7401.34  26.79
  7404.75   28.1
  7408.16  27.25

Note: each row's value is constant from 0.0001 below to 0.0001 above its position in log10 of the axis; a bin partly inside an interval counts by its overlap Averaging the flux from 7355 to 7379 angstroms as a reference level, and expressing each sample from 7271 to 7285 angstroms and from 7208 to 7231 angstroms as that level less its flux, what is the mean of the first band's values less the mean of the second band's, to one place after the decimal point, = -4.9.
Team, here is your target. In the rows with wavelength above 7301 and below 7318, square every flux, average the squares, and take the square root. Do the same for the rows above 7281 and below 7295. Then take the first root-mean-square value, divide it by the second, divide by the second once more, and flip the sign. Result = -0.056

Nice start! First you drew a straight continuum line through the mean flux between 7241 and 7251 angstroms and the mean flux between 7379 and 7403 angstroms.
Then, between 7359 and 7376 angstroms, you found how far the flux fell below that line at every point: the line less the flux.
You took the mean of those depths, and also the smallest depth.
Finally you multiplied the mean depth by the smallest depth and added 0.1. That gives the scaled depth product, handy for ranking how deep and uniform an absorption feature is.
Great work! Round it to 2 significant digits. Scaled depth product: 0.71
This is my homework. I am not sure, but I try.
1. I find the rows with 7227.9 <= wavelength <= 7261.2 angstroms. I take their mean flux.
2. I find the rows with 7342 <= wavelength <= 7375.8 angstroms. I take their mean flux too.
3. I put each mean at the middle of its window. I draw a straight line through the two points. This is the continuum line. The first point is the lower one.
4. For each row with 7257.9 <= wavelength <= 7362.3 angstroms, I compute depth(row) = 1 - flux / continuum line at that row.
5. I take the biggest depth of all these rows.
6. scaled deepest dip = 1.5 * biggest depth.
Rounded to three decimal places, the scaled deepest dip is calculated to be 0.134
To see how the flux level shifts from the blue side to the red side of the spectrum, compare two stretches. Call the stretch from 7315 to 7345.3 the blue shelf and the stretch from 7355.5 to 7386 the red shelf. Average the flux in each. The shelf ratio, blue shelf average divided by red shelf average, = 0.91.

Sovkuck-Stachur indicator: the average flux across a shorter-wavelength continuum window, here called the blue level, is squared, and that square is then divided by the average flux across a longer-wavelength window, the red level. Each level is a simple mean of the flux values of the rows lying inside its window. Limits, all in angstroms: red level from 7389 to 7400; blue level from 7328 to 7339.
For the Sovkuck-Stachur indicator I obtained 22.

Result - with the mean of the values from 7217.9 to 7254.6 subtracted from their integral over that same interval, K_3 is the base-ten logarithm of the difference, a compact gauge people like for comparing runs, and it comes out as 2.74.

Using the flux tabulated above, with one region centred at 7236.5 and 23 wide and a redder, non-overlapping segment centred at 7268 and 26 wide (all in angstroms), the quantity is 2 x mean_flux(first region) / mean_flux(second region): 1.7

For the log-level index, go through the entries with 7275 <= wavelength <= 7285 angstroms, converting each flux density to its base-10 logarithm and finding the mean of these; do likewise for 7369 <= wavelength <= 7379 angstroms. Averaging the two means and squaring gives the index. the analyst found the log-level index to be 1.83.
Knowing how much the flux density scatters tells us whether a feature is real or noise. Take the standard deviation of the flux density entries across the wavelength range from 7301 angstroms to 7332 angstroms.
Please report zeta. 1.1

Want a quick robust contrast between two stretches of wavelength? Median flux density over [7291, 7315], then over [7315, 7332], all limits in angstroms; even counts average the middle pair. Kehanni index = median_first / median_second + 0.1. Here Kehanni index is 1.02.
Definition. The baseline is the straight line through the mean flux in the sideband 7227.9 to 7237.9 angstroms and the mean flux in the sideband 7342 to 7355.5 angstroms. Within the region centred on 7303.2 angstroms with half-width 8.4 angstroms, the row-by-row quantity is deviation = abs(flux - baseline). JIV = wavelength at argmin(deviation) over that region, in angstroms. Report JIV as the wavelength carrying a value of 7309.89 angstroms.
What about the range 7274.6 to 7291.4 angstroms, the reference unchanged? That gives 7289.72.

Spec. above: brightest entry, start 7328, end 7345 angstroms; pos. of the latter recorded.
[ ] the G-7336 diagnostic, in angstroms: 7340.25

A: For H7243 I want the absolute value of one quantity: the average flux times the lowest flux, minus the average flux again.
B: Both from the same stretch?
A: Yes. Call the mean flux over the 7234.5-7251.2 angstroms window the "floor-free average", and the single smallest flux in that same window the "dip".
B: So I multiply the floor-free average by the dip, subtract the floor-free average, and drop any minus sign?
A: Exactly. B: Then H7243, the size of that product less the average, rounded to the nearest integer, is 224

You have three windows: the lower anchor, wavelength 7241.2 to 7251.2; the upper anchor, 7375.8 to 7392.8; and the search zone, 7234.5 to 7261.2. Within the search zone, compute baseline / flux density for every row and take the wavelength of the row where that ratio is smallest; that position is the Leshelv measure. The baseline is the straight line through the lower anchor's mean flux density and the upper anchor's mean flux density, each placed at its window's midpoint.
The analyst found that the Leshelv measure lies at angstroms 7256.22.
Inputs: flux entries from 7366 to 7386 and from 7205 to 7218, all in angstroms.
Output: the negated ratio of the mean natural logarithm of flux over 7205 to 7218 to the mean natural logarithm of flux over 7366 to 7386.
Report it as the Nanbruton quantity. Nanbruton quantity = -0.775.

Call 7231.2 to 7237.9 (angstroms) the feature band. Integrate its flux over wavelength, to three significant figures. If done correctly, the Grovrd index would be 100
